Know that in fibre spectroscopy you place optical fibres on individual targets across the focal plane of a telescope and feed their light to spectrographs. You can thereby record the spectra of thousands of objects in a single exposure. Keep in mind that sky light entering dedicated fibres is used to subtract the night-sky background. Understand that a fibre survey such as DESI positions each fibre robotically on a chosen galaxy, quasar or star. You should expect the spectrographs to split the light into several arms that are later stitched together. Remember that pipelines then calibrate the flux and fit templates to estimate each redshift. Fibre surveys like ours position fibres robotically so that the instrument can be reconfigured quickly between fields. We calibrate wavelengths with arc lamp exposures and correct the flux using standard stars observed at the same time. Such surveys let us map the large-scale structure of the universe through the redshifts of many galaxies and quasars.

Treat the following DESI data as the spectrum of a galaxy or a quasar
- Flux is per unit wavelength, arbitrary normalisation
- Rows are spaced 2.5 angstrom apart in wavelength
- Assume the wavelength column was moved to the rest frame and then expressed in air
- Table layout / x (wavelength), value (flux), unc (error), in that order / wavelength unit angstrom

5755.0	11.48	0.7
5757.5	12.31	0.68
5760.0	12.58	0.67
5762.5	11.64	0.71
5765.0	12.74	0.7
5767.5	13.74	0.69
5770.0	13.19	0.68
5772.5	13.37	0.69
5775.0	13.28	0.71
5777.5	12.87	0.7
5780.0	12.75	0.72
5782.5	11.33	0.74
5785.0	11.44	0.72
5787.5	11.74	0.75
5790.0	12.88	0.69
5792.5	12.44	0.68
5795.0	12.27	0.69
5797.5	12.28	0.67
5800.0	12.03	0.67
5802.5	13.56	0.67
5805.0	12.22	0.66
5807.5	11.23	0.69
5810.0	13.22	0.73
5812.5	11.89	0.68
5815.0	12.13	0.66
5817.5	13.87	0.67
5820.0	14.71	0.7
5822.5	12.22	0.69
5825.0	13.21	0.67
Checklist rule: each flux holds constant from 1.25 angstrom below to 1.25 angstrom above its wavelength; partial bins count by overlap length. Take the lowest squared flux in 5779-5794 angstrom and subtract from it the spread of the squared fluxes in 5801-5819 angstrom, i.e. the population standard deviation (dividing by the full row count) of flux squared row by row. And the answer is 106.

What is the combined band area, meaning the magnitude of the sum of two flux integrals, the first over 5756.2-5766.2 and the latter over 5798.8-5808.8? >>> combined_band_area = 246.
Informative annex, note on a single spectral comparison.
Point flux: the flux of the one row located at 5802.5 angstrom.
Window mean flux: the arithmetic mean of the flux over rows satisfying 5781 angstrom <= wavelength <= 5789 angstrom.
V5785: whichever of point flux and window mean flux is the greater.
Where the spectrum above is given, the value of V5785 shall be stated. 13.6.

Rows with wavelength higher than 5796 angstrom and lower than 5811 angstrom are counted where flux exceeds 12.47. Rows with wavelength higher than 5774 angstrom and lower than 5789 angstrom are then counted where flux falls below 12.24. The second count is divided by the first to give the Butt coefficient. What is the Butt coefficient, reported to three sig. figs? 1.50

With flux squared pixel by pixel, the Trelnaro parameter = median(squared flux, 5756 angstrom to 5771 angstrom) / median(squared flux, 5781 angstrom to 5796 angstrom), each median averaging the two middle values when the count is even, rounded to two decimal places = 1.11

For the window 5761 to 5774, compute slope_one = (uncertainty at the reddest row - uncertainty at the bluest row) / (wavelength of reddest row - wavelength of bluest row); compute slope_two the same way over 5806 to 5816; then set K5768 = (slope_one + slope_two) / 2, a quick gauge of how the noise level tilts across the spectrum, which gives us -0.003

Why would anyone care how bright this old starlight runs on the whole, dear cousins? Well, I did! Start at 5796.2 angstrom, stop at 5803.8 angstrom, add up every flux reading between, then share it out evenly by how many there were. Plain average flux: 12.62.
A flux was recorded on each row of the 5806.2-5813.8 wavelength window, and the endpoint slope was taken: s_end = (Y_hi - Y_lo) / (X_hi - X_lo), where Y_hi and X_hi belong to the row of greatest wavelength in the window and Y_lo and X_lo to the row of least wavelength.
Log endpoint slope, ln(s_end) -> -2.0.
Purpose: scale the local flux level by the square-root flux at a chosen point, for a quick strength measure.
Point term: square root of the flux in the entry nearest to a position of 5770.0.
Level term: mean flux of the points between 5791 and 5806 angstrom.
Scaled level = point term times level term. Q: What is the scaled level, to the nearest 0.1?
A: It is 45.3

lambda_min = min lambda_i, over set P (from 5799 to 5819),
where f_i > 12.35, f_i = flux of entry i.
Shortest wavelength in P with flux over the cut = 5802.5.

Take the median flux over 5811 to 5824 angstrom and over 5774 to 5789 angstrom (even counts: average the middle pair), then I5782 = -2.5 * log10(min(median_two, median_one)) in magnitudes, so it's -2.72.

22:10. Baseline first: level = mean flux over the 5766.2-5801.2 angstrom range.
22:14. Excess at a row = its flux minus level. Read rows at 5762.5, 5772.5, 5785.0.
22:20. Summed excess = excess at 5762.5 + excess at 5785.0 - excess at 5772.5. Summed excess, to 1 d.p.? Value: -2.8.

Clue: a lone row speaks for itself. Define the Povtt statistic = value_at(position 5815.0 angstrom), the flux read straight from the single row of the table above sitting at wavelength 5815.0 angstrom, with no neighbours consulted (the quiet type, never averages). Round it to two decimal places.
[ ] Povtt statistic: 12.13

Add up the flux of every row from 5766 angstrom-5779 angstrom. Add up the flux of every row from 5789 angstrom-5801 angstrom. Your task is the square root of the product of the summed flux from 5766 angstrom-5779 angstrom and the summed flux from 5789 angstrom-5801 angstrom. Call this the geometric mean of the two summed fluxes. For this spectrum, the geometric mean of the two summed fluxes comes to 64.1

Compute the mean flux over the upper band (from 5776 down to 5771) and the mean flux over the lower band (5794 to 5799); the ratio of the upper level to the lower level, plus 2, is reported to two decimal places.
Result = 3.09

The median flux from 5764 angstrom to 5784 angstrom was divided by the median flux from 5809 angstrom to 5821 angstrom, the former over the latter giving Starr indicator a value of 0.986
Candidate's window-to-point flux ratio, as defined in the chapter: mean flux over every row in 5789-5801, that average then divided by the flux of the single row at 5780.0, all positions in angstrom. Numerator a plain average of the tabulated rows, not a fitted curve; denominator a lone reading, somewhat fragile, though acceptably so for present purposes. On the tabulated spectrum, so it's 0.97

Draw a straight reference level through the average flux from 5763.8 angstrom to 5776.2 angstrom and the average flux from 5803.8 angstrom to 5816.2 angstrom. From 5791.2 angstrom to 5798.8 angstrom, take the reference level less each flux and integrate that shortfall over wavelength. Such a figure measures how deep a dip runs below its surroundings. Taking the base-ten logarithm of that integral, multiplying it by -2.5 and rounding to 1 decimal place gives -0.6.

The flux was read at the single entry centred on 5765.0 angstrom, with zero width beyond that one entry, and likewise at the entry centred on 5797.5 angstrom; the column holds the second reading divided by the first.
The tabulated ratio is 0.96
